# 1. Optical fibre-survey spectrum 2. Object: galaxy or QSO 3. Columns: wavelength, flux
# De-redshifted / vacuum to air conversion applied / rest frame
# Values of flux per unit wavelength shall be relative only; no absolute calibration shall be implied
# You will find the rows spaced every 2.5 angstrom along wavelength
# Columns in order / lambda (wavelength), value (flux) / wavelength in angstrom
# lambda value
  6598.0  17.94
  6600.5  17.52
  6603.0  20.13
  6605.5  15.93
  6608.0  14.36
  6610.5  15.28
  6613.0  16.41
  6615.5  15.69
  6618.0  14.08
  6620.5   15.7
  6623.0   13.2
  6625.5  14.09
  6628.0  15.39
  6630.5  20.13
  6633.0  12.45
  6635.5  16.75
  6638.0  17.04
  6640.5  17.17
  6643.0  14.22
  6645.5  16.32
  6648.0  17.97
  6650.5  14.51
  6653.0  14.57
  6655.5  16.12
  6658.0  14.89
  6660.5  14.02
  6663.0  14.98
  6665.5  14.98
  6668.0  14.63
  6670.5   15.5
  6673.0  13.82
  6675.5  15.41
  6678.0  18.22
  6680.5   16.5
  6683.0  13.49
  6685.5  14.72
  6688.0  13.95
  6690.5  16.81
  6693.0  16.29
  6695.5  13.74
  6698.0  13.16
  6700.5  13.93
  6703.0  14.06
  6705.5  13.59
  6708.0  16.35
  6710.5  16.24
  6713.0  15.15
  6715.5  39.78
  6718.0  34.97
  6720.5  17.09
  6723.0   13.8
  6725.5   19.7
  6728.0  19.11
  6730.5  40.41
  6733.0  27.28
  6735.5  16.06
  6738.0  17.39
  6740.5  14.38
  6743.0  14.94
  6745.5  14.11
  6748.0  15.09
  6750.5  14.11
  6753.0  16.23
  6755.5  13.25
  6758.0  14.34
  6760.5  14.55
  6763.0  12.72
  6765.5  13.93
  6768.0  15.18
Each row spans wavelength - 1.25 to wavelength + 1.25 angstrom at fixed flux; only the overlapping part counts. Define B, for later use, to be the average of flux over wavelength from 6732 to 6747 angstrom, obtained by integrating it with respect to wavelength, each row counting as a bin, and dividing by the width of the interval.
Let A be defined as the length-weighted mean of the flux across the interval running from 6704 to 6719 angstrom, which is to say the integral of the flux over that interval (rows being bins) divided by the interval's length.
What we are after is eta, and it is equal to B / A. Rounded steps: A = 22.3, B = 17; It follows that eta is 0.77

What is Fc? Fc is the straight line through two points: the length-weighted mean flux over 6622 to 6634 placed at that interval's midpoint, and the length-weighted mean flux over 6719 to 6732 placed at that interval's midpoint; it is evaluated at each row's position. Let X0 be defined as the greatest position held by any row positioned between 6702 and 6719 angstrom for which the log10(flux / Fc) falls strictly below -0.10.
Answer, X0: 6713.0 angstrom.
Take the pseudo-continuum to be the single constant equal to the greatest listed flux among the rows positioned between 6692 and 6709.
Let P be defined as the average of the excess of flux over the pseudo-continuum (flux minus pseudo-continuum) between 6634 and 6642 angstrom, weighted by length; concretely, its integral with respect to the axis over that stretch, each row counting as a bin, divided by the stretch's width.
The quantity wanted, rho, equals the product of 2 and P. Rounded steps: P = 0.4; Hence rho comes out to 1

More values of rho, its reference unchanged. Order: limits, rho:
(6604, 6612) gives -2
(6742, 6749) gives -3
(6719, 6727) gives 2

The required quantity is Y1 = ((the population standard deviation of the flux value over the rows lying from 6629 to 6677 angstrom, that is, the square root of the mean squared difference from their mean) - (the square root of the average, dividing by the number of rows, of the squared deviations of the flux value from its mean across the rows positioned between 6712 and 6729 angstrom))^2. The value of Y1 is 61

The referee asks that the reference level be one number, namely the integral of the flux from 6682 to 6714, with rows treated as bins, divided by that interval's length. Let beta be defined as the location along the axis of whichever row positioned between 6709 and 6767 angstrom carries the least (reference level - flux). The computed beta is 6730.5 angstrom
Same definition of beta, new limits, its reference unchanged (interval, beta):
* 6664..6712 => 6678.0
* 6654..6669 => 6655.5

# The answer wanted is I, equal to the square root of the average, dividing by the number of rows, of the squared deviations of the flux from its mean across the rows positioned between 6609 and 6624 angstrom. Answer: 1.1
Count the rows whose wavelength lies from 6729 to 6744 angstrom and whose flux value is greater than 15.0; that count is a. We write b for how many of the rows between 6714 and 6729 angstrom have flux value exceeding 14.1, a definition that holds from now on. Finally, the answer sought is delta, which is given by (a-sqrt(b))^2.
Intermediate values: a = 4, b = 5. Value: 3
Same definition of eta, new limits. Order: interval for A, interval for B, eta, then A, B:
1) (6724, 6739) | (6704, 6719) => 0.96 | 23.3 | 22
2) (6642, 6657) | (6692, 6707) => 0.90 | 15.6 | 14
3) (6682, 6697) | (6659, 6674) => 0.99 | 14.8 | 15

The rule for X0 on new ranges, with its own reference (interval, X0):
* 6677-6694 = 6688.0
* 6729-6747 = 6745.5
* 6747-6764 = 6763.0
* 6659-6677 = 6673.0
